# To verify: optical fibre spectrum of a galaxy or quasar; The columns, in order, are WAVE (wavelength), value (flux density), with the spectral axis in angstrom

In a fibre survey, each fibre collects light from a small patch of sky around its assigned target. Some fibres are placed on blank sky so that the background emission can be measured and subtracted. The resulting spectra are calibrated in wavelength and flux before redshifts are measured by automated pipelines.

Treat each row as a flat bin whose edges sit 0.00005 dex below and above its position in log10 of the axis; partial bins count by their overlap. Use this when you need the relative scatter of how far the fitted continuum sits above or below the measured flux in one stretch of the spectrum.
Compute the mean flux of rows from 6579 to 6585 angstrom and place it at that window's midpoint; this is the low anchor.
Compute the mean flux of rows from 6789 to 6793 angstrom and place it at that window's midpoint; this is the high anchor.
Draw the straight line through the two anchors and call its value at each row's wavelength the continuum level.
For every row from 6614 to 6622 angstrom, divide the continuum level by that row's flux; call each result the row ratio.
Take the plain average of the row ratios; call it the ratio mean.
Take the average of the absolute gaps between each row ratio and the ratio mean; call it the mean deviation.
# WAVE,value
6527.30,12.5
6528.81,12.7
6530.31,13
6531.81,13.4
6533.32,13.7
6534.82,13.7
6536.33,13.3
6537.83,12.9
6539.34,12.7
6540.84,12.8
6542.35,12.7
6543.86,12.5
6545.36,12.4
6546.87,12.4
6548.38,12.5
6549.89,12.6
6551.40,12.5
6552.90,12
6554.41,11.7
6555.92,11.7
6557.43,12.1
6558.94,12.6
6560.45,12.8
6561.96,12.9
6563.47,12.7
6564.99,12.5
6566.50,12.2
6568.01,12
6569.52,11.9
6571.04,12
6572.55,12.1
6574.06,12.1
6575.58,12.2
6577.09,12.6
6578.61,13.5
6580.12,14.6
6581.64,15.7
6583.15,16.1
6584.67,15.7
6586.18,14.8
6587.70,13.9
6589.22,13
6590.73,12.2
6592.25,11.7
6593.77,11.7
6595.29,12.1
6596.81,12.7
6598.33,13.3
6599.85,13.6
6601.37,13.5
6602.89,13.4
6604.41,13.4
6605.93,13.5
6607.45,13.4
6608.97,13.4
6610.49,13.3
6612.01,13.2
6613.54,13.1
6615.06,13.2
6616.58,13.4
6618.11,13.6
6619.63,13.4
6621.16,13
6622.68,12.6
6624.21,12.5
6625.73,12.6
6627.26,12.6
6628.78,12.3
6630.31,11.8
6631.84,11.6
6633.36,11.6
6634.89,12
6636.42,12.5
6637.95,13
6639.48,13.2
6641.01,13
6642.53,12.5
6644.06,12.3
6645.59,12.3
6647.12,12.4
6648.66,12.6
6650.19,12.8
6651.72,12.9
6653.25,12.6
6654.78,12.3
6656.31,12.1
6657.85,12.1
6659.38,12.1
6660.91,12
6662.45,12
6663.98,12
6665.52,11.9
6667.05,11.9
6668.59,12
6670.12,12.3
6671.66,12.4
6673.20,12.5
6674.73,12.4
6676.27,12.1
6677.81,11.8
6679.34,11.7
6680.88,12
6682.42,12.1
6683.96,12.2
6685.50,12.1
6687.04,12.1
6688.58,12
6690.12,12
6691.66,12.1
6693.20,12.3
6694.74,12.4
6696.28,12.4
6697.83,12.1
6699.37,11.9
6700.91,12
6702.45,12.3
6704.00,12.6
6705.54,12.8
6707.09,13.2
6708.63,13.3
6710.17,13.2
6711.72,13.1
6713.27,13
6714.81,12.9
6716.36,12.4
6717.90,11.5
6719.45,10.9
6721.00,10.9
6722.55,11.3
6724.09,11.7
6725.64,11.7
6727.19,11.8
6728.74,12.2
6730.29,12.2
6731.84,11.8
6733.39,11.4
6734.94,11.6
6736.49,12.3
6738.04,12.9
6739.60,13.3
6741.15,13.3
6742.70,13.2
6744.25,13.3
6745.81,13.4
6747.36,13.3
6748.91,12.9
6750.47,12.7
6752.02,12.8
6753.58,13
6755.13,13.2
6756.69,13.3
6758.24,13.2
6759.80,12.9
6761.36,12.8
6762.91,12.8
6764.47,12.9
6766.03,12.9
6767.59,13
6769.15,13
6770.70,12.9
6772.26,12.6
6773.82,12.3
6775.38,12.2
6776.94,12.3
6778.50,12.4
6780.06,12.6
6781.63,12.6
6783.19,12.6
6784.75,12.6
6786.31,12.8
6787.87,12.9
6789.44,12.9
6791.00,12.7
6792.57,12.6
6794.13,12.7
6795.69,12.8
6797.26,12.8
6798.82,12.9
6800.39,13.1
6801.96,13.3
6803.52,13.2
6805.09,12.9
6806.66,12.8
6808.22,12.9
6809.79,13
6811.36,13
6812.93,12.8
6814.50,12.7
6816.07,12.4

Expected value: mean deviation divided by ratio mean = 0.013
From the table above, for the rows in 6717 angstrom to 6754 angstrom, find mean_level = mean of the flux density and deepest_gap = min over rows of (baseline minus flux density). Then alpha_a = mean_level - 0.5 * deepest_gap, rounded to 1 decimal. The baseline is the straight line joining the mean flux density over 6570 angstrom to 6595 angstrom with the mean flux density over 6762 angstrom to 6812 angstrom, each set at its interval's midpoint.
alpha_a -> 12.6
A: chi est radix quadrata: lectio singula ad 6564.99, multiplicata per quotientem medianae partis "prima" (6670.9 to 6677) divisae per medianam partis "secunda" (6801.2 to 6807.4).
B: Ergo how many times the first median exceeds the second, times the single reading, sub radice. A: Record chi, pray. 3.45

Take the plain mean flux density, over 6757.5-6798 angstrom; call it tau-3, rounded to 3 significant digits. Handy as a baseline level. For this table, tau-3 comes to 12.7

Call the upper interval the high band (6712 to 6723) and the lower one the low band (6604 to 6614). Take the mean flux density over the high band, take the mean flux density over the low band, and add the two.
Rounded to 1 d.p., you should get 25.2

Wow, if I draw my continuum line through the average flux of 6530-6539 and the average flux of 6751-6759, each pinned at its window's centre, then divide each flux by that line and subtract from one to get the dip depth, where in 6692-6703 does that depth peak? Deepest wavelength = 6699.37 angstrom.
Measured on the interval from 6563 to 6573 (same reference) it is 6569.52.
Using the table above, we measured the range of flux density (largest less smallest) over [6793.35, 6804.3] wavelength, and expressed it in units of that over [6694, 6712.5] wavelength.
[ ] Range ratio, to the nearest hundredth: 0.43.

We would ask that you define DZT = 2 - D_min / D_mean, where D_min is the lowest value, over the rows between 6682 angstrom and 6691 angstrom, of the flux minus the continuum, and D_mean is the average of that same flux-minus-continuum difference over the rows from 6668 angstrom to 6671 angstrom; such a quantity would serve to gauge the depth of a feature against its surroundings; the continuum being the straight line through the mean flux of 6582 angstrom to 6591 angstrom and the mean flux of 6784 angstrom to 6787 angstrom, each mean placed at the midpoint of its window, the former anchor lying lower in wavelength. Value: 1.0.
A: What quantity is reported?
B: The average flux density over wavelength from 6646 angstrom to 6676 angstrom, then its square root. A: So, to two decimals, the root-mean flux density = 3.50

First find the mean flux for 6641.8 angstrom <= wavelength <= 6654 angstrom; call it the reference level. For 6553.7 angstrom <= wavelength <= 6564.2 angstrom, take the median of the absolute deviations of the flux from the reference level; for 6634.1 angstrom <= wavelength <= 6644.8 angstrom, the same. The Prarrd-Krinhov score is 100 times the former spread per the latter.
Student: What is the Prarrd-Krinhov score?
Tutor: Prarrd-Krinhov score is 78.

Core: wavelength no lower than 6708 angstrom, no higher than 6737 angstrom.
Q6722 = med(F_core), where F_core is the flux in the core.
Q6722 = 11.8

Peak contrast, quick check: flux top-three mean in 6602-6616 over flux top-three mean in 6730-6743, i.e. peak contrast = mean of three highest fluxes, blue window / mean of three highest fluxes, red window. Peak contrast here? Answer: 1.01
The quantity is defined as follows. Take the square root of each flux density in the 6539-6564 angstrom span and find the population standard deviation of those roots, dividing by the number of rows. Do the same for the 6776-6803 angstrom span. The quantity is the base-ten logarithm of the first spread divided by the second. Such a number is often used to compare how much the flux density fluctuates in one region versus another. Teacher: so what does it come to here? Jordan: 0.19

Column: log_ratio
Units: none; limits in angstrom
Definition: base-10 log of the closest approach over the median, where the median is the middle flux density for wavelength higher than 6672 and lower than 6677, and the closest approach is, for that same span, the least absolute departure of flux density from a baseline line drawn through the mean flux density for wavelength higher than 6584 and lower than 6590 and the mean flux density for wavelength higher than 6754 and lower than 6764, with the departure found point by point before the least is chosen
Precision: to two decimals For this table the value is -1.02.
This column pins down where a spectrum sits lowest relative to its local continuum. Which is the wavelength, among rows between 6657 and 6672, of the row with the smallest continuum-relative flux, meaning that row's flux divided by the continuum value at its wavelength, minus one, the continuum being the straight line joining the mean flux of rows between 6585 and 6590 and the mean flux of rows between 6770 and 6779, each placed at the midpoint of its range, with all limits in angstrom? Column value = 6665.52 angstrom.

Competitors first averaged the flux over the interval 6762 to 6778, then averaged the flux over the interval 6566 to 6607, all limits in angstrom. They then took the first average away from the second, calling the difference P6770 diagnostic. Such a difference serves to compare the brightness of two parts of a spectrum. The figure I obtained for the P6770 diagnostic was 0.5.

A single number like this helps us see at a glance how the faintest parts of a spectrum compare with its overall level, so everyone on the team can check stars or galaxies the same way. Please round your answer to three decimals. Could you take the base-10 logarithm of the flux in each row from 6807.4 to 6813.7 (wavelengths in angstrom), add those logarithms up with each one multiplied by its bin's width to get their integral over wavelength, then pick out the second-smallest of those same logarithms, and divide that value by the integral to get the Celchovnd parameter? 0.159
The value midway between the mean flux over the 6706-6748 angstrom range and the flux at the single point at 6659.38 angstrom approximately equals 12.3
